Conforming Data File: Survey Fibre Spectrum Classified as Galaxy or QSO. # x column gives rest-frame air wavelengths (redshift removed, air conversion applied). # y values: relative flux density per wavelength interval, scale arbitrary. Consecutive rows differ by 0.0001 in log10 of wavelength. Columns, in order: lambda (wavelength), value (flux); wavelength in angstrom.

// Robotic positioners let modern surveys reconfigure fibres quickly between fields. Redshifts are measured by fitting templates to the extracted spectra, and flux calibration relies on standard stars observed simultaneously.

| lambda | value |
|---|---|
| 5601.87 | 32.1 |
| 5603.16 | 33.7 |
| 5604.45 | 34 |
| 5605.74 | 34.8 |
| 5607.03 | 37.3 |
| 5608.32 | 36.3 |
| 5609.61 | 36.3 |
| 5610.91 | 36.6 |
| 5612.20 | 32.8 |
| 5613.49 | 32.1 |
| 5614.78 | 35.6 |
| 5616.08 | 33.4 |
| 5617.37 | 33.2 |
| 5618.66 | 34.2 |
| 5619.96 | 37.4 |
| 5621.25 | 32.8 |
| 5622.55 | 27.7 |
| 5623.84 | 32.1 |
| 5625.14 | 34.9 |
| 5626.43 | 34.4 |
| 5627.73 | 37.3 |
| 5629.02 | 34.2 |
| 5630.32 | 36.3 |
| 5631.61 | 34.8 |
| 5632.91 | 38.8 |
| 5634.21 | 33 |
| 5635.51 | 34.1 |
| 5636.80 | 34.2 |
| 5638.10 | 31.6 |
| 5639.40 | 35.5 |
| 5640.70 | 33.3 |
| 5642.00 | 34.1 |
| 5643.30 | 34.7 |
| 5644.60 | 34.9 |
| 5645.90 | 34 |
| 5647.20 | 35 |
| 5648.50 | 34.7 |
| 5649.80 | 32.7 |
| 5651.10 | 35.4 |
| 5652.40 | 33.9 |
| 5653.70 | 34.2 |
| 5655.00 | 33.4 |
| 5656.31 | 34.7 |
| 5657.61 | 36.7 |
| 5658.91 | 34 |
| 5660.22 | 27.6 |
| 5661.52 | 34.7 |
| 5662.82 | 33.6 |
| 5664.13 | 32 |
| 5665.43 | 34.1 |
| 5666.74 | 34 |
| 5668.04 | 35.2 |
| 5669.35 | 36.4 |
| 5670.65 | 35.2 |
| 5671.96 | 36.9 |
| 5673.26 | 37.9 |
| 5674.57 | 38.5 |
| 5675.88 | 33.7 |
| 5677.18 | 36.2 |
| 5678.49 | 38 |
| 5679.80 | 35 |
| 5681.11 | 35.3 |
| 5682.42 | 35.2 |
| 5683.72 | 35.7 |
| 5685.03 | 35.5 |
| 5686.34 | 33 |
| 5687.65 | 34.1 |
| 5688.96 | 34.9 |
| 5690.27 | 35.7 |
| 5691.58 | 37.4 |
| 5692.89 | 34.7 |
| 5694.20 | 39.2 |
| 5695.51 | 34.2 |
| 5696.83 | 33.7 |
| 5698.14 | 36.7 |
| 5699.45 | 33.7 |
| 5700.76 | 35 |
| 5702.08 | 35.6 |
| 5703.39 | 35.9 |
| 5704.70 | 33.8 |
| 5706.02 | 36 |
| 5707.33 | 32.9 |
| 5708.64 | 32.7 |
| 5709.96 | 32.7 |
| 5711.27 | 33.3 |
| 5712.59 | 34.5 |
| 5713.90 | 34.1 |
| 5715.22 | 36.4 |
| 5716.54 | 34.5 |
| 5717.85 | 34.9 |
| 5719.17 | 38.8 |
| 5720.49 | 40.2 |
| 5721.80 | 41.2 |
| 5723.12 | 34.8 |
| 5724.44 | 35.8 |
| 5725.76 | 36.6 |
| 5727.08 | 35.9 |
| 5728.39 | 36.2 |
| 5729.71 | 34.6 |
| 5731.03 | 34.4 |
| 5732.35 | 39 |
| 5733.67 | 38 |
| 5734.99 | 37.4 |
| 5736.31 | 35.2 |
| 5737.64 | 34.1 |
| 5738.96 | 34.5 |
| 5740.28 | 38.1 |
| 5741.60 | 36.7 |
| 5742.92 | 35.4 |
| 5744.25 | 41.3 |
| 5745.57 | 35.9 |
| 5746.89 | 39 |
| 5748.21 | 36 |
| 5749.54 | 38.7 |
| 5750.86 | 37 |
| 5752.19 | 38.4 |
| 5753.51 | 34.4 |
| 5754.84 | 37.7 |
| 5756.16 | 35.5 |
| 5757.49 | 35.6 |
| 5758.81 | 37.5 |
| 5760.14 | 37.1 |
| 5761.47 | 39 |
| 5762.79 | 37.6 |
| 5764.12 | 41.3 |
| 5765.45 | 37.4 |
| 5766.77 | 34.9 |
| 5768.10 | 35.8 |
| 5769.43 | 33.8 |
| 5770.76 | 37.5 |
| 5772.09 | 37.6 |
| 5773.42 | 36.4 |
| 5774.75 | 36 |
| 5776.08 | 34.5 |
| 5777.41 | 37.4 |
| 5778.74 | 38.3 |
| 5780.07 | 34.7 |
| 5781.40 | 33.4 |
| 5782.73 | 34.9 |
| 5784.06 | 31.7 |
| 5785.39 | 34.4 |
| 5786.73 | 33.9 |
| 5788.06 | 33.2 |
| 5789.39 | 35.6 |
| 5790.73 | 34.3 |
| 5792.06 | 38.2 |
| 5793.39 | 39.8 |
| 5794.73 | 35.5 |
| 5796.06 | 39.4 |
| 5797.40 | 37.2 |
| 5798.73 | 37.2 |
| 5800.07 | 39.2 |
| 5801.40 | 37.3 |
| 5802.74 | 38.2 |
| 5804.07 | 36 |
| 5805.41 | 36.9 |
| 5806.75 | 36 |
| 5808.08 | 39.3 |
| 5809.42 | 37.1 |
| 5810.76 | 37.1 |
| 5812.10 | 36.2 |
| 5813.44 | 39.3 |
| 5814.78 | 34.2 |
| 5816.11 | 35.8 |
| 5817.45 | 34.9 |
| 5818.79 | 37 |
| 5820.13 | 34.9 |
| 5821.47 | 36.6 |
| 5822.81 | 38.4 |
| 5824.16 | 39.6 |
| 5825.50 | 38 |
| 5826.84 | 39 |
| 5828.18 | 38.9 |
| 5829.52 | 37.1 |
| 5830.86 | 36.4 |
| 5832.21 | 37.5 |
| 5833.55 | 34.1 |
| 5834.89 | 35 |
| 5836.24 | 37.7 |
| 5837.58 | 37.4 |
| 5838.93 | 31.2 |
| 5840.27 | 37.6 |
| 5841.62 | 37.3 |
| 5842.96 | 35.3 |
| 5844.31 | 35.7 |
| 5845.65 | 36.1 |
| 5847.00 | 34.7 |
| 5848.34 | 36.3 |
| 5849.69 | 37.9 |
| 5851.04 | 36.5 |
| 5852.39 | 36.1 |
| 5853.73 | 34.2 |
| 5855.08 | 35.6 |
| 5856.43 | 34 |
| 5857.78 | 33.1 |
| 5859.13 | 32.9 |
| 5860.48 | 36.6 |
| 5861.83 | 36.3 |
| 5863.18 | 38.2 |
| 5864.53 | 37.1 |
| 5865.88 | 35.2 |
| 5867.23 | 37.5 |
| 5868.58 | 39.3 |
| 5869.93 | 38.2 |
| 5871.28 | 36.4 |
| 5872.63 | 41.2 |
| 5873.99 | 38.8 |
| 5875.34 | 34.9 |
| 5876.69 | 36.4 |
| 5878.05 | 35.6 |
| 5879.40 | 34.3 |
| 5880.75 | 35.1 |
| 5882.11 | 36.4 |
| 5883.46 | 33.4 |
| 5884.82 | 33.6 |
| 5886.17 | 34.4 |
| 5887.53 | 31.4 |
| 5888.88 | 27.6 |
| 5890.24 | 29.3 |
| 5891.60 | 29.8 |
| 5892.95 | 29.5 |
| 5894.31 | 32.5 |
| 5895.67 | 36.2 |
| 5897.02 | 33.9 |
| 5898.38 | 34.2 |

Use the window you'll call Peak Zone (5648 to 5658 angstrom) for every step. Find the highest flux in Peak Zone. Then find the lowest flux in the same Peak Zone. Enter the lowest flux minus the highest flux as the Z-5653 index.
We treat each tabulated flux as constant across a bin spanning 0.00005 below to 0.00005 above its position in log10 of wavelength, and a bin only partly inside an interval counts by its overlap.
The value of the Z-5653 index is -4.0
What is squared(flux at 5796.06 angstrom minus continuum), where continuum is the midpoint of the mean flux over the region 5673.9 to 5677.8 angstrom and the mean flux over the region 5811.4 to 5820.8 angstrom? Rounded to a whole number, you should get 11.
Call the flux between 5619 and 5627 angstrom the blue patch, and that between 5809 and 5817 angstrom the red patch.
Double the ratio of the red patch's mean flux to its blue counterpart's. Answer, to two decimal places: 2.20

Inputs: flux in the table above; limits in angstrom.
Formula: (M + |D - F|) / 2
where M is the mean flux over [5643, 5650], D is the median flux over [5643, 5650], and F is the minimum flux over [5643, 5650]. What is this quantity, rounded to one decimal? 18.2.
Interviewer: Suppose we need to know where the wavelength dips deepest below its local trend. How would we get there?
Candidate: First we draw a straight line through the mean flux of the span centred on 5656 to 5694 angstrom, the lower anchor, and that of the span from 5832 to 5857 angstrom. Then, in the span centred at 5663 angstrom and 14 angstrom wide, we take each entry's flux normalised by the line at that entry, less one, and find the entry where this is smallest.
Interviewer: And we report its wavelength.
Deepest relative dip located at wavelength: 5660.22 angstrom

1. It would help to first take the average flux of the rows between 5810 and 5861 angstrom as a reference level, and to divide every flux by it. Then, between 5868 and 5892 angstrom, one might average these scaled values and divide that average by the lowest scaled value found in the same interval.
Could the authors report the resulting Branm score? 1.26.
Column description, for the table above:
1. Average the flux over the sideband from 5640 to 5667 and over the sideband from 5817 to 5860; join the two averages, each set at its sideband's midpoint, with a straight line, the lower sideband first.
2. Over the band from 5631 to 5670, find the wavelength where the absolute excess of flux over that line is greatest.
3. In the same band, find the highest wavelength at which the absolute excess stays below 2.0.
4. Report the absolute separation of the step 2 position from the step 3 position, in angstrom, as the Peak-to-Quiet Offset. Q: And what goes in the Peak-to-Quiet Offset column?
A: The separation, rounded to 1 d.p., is 7.8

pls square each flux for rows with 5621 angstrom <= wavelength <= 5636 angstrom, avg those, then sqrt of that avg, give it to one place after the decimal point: 34.3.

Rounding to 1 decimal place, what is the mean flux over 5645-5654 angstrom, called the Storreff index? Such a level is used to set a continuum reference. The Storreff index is 34.3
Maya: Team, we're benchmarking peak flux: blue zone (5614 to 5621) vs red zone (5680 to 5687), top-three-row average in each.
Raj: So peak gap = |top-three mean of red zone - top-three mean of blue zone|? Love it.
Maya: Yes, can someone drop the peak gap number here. 0.2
